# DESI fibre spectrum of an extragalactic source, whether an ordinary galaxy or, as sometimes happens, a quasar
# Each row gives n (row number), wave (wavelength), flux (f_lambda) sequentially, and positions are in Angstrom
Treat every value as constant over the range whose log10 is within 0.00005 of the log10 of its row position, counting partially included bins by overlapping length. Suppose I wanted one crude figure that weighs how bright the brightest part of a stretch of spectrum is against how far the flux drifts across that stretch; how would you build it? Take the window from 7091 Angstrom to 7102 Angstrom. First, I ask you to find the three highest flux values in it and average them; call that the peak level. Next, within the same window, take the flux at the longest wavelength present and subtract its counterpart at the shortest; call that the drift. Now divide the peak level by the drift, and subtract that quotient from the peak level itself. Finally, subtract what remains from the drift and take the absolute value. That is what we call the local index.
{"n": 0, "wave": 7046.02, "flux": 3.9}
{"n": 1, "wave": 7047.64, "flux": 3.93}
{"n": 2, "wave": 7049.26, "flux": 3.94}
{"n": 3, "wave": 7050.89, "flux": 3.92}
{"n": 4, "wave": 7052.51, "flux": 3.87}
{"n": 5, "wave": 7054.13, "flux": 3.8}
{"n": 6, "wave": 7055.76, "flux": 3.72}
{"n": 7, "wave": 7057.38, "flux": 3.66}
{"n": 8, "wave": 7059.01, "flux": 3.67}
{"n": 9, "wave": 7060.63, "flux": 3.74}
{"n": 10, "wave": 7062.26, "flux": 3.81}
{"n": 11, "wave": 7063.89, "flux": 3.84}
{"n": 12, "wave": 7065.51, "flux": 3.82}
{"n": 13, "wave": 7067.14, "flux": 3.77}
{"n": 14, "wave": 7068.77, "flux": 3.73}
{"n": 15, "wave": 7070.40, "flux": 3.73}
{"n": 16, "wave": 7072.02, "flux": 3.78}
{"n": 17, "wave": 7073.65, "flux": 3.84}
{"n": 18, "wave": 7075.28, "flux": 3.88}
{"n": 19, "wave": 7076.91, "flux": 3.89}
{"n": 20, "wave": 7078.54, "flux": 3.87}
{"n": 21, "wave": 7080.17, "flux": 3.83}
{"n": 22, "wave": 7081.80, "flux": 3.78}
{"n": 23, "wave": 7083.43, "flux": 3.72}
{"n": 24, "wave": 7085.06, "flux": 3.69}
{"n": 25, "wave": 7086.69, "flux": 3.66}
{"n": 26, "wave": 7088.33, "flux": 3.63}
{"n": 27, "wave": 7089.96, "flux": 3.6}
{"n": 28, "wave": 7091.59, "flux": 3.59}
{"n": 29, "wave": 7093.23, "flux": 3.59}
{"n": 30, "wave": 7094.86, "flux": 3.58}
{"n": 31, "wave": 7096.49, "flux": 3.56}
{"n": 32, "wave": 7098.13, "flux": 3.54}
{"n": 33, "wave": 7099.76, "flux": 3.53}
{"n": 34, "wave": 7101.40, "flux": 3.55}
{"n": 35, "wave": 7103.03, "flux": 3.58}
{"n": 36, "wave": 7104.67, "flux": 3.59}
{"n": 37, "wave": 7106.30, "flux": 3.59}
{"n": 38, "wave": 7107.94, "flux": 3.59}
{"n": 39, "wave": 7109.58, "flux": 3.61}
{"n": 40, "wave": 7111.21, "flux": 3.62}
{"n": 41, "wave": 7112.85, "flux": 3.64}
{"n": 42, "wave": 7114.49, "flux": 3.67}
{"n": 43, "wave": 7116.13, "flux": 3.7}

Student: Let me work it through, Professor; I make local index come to 93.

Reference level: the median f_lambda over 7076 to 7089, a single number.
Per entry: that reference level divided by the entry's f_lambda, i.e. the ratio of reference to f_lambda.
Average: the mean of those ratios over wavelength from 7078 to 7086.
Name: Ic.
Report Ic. 0.99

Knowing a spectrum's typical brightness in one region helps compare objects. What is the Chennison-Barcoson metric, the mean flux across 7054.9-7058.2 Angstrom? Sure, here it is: 3.69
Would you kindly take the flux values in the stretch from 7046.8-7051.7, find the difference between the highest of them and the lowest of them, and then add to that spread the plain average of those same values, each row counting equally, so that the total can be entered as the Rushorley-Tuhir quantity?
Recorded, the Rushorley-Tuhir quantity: 3.95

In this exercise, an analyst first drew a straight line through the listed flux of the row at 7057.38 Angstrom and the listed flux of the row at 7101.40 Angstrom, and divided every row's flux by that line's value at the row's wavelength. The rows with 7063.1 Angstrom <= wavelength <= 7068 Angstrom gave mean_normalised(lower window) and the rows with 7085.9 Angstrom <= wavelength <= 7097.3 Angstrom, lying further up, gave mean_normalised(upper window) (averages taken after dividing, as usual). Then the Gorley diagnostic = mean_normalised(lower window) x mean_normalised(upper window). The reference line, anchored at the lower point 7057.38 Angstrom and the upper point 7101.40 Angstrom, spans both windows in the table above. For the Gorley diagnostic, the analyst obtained 1.05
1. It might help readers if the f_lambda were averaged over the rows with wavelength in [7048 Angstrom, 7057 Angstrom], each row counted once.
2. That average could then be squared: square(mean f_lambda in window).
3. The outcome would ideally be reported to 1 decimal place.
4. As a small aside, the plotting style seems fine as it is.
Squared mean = 14.8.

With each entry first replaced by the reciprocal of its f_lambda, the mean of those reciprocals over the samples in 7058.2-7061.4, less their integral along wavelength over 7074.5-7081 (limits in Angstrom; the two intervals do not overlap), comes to -1.4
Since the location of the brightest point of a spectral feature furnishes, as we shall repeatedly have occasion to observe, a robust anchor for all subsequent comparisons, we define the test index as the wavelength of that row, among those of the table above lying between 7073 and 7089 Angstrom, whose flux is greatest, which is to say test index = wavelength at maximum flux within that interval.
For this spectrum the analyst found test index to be 7076.91 Angstrom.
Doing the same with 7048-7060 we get 7049.26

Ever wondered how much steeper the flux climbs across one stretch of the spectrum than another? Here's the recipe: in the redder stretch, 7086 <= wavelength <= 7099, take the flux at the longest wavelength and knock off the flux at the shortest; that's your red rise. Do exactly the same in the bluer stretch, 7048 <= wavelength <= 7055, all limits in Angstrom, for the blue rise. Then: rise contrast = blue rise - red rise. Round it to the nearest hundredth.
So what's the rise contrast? -0.02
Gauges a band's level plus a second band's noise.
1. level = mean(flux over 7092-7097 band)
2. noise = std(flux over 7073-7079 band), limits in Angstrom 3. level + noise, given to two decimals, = 3.60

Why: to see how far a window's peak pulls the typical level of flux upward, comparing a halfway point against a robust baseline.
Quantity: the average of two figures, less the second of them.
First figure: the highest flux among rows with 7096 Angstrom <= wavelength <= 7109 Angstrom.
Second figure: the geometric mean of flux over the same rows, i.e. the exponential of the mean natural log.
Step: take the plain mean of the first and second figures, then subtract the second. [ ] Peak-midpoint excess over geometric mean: 0.012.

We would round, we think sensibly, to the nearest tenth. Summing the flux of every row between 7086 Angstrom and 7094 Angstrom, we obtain 18.1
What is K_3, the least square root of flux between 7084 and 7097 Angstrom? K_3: 1.887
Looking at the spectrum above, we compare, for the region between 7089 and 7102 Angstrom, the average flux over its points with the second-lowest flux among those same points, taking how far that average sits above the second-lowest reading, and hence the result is 0.03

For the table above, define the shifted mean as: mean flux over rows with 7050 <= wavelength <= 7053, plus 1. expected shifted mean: 4.89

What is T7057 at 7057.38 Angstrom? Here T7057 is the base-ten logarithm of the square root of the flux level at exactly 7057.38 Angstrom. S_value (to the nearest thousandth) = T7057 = 0.282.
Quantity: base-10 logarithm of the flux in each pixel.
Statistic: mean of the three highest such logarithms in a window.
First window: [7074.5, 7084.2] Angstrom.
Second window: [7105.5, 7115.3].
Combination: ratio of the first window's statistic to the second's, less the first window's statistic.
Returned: 0.460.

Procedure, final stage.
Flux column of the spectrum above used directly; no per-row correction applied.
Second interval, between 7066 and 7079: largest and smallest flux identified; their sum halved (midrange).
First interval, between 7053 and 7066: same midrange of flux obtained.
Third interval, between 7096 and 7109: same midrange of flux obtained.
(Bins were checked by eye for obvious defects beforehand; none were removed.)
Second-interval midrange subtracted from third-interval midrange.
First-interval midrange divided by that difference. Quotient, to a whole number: -15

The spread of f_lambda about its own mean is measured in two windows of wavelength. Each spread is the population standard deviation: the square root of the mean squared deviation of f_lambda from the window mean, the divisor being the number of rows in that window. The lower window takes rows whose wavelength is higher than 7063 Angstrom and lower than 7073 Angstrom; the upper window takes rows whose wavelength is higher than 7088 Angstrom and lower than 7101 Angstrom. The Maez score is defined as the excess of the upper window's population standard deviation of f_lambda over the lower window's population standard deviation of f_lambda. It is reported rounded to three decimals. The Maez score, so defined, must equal -0.011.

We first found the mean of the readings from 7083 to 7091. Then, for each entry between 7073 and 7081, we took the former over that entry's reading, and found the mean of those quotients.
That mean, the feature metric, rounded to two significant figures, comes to 0.95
